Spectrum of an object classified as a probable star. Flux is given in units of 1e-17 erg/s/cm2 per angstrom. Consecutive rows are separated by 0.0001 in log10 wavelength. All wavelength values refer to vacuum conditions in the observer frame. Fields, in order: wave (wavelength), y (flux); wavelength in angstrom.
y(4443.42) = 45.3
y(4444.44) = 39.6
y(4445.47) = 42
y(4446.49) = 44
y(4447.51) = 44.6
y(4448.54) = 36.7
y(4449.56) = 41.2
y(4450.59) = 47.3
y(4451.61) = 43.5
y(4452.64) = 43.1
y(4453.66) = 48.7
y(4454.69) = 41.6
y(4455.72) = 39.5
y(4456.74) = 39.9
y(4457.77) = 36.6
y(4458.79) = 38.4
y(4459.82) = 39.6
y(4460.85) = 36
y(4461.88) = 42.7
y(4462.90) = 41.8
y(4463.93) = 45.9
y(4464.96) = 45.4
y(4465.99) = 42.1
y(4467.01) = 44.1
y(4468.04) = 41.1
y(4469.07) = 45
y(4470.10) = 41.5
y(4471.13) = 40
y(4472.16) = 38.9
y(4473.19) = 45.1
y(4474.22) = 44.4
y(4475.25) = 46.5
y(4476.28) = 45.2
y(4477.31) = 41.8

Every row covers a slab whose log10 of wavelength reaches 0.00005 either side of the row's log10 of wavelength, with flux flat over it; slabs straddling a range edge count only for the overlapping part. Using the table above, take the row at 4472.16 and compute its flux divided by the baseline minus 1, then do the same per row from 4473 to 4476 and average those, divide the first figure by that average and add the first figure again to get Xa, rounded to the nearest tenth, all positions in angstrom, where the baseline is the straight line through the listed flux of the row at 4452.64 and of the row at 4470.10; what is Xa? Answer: -0.6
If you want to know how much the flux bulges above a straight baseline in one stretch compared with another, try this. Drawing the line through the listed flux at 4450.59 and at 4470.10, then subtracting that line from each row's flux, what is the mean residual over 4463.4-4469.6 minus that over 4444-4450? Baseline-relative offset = 8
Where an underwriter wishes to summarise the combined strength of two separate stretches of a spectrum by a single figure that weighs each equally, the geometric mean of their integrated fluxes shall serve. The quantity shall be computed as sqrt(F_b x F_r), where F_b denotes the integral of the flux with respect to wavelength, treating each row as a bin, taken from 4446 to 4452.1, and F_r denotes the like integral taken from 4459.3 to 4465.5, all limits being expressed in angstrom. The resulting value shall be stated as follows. 261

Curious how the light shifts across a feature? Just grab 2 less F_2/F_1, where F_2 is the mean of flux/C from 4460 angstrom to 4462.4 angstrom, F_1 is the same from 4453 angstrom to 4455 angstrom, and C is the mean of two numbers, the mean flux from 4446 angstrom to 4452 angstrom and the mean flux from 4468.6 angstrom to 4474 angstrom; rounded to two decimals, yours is 1.13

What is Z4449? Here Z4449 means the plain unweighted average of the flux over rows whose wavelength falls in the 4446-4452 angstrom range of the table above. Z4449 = 42.9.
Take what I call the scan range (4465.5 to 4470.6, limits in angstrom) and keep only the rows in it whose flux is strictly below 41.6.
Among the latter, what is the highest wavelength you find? 4470.10 angstrom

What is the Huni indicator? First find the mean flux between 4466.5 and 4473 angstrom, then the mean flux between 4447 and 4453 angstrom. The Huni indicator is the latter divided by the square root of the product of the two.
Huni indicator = 1.01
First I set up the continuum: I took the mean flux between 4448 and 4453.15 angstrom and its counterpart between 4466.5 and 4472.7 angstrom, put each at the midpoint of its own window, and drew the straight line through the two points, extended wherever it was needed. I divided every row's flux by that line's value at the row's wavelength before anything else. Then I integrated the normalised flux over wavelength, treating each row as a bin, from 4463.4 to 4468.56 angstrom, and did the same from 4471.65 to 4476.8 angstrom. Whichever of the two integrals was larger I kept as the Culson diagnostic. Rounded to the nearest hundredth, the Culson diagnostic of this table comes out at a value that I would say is 5.45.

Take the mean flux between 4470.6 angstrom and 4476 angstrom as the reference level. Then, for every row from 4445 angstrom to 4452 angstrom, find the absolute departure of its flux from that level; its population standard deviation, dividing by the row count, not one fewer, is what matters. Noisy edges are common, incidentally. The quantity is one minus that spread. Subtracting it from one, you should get -1.0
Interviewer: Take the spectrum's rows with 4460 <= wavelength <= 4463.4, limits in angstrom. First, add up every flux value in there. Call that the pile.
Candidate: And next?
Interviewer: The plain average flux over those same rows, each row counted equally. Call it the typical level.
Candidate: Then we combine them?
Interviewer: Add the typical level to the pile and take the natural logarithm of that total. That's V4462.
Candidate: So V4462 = 5.08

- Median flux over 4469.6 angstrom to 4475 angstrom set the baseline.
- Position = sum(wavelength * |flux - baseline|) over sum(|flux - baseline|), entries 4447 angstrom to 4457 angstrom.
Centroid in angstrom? 4451.6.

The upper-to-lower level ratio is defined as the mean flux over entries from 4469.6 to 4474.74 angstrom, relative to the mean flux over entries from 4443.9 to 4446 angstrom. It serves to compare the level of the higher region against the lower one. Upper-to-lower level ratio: 1.03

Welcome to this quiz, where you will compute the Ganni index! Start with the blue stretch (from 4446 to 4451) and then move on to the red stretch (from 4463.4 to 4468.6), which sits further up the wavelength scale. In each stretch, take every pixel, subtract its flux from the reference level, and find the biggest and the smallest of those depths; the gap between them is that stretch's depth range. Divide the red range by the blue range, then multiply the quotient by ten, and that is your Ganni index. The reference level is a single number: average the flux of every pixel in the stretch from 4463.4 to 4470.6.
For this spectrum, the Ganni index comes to 4.5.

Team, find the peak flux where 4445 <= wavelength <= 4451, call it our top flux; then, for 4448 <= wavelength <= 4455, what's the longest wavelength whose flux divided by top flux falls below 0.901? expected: 4454.69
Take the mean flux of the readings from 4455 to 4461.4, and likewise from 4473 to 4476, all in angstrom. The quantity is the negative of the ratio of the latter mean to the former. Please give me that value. -1.18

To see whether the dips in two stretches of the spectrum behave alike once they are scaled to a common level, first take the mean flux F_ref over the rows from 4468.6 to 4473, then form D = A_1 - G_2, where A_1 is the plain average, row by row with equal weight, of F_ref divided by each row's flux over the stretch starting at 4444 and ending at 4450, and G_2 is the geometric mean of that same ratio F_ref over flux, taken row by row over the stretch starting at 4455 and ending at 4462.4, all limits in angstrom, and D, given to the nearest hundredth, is -0.06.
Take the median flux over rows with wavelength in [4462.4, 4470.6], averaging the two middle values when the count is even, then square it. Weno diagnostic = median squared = 1858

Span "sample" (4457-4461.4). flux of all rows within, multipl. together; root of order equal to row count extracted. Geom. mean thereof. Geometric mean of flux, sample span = 37.6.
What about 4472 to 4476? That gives 43.6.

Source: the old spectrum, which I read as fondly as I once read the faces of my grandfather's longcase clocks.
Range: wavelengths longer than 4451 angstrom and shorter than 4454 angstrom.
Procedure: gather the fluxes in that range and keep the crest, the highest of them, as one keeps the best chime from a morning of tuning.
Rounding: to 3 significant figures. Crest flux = 48.7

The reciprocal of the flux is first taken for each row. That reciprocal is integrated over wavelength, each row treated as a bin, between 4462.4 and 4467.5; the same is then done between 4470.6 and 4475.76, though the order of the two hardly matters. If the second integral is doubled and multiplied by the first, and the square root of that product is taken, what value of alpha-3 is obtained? 0.168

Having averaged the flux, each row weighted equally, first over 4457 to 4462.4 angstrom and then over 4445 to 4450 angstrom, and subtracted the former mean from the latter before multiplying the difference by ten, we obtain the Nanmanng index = 30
